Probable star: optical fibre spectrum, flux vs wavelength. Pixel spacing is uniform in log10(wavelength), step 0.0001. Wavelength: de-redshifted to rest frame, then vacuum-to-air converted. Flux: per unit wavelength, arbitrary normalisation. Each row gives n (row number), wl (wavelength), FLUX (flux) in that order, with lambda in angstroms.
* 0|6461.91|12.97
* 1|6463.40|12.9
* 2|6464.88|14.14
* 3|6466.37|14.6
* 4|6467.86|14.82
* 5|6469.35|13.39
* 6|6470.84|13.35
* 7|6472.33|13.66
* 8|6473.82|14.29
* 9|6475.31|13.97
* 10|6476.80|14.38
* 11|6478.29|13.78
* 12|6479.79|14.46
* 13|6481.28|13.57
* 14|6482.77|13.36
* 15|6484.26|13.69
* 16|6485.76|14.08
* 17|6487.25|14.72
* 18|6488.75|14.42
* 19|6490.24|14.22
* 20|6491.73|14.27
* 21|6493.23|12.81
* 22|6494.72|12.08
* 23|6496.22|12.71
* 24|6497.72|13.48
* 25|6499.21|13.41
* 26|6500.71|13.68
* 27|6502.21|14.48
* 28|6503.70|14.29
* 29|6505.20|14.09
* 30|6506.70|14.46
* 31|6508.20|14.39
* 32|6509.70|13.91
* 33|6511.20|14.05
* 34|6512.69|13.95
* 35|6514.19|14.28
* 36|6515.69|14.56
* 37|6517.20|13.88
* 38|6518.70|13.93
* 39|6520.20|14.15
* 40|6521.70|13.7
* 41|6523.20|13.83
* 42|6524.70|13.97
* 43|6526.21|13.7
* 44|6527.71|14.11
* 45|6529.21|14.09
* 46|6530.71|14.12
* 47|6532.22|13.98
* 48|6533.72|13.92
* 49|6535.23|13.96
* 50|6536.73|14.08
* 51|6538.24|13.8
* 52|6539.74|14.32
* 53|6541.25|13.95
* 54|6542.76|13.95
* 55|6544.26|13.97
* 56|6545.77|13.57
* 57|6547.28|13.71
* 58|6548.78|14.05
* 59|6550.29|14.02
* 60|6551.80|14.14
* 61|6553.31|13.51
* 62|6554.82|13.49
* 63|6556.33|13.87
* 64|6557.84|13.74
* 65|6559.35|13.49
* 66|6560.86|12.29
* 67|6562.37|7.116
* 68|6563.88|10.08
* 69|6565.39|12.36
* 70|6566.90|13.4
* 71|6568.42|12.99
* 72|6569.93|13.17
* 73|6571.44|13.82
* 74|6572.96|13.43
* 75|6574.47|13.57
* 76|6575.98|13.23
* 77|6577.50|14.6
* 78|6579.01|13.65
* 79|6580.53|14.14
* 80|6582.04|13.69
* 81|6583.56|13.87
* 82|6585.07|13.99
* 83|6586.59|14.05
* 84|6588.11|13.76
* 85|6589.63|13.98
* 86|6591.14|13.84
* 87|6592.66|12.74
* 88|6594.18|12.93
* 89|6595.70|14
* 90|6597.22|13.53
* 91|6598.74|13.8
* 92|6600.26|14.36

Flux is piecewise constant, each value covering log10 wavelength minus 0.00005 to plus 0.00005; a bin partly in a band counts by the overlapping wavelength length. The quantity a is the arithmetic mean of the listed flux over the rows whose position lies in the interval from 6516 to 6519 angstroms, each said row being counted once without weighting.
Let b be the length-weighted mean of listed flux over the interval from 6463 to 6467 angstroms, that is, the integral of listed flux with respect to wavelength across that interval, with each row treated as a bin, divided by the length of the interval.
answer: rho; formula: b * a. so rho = 194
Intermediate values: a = 13.9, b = 14.0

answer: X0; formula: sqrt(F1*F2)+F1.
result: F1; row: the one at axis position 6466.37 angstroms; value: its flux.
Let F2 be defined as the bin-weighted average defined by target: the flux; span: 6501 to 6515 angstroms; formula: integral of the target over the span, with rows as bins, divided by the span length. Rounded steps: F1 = 14.6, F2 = 14.20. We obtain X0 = 29.0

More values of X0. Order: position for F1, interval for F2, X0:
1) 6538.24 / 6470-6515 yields 27.6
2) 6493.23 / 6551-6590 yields 25.8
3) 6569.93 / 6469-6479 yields 26.7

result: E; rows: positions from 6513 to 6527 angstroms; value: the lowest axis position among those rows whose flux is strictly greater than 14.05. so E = 6514.19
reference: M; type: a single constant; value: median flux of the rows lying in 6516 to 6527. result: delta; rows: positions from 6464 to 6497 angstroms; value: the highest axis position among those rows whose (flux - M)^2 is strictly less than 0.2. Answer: 6491.73 angstroms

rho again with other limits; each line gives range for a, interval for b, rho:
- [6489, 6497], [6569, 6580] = 180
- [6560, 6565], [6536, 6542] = 138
